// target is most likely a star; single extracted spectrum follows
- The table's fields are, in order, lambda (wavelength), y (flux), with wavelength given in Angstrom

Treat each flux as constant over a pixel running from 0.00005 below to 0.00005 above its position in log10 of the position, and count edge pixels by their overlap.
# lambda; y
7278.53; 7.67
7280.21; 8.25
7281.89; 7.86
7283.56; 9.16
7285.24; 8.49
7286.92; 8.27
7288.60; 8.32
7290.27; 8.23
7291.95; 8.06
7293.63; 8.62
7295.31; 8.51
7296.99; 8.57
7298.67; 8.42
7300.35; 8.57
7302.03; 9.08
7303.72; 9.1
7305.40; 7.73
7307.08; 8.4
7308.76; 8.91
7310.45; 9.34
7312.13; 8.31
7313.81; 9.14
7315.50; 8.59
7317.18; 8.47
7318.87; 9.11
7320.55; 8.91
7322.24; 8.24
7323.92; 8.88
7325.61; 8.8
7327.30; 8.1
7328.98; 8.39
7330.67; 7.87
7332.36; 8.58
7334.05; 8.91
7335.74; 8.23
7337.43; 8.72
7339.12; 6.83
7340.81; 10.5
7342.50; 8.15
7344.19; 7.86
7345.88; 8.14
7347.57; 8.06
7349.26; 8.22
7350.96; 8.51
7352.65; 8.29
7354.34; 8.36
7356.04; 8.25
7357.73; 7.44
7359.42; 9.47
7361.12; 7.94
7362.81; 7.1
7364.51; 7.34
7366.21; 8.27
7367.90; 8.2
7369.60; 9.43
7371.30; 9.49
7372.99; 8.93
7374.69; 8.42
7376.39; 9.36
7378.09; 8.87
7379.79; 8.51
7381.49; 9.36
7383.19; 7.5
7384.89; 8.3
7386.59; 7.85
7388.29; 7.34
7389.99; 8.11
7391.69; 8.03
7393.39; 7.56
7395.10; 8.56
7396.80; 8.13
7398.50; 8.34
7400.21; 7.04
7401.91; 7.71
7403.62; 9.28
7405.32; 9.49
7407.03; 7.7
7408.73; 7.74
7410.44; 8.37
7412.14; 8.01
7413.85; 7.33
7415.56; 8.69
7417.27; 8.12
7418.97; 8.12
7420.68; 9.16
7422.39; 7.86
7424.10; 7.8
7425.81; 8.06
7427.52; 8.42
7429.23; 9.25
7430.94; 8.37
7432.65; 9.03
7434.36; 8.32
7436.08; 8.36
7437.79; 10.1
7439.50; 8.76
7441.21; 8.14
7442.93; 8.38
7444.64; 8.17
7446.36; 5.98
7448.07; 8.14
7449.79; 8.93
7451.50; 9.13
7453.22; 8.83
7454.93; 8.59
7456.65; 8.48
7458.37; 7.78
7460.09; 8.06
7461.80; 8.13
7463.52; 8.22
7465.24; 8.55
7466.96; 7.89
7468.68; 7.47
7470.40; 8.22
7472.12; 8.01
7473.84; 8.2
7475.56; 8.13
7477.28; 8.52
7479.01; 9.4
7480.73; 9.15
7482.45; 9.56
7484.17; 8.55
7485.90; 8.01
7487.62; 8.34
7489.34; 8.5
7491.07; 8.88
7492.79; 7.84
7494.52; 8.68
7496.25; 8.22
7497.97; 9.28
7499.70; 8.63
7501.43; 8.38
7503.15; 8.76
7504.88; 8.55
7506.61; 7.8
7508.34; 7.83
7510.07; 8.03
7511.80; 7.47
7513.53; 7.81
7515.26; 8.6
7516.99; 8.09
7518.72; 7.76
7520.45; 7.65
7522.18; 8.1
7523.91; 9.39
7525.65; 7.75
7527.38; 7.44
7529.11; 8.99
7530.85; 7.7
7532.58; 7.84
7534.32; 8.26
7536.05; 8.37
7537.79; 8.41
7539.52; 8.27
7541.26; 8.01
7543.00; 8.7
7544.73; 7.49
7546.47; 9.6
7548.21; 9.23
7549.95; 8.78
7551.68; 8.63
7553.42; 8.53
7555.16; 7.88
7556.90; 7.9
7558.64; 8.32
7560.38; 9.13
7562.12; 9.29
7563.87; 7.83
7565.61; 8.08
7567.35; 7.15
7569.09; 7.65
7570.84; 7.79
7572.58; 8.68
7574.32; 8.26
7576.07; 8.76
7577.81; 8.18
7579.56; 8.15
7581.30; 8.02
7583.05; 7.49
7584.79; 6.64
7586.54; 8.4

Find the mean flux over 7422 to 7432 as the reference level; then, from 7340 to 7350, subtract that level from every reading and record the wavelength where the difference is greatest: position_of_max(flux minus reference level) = 7340.81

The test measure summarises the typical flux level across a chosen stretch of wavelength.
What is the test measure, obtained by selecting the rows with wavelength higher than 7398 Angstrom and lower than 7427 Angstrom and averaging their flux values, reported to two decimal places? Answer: 8.17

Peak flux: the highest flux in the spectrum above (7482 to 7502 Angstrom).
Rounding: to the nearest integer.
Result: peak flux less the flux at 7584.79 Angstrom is 3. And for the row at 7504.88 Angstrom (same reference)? 1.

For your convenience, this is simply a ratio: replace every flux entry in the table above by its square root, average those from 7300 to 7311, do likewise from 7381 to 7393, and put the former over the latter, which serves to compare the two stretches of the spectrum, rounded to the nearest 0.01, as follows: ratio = 1.04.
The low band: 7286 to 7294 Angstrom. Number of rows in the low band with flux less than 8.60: 4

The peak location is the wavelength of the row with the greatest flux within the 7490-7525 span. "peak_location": 7523.91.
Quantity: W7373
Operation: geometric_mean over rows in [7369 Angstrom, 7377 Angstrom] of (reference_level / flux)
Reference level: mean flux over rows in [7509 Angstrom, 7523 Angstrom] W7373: 0.87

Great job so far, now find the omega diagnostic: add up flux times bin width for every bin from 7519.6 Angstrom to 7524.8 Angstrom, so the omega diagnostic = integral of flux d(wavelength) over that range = 44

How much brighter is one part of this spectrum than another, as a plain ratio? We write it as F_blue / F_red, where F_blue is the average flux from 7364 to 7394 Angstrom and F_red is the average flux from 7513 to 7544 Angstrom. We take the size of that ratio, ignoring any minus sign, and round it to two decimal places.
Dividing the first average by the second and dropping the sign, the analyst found 1.03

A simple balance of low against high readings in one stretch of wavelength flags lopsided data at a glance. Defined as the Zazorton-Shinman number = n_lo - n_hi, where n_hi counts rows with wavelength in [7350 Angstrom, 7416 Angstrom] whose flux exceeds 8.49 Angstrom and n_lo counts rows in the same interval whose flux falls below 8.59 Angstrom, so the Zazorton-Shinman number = 16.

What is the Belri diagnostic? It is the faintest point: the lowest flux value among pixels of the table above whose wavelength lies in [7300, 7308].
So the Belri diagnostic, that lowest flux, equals 7.73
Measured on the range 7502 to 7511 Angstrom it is 7.8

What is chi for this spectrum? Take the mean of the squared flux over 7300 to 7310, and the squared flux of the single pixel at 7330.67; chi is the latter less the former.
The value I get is -13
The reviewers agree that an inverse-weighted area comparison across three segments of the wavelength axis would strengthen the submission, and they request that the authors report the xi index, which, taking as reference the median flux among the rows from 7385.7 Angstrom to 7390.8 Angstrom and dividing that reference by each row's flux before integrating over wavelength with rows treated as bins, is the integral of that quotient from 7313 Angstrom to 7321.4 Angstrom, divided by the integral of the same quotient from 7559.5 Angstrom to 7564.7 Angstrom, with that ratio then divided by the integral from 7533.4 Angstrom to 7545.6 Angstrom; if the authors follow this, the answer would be 0.14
